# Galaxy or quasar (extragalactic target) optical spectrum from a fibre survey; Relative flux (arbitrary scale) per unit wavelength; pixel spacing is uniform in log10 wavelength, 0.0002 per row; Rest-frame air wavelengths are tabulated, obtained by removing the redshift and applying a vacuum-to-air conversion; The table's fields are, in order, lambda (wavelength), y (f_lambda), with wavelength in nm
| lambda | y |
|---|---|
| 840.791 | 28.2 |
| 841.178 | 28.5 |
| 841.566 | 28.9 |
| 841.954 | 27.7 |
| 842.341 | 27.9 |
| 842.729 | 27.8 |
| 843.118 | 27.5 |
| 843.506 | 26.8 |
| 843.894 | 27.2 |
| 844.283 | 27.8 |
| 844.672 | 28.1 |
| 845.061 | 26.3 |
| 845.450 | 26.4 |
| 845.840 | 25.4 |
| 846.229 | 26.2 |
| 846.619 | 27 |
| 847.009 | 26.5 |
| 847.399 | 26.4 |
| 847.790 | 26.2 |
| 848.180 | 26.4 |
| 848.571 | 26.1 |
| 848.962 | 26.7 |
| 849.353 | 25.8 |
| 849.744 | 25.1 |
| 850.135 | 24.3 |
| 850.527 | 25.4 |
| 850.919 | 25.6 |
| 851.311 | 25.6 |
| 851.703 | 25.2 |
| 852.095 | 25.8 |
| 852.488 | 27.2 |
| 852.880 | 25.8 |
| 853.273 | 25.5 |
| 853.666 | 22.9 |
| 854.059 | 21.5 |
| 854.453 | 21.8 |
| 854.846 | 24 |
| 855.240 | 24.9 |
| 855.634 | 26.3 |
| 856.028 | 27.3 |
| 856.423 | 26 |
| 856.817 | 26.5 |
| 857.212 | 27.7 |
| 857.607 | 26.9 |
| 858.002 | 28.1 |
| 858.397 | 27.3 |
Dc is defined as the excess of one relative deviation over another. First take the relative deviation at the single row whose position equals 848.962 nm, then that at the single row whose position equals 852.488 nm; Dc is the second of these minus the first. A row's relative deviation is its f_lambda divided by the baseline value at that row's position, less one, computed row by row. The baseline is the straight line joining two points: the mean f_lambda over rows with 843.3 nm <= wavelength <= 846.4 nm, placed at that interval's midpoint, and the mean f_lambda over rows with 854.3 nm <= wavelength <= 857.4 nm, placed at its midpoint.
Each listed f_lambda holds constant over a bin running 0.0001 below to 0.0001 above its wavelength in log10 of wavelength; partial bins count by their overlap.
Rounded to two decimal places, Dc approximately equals 0.03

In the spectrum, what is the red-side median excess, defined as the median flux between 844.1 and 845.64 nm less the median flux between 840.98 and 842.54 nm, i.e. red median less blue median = -1.10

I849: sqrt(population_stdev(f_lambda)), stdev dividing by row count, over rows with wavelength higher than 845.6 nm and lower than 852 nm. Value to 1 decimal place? 0.8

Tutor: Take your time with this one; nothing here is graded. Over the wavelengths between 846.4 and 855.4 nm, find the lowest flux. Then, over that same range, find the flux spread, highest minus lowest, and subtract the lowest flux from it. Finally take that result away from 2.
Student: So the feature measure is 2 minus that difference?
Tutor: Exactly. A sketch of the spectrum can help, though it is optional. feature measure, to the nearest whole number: 18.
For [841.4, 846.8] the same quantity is 24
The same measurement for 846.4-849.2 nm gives 27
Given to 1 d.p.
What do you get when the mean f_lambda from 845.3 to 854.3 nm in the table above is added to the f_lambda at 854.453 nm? 47.4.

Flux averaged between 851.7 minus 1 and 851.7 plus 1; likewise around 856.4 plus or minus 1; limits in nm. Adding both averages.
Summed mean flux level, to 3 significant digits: 52.6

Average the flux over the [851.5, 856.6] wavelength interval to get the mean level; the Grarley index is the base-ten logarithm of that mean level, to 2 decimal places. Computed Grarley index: 1.40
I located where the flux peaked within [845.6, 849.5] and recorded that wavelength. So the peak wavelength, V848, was 846.619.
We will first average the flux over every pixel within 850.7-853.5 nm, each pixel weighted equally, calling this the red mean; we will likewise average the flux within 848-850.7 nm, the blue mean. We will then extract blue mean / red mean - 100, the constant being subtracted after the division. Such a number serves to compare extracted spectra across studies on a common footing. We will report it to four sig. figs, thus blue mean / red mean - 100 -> -99.00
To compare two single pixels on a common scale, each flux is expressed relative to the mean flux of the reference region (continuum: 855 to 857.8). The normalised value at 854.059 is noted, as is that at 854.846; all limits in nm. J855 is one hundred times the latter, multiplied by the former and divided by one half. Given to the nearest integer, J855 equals 147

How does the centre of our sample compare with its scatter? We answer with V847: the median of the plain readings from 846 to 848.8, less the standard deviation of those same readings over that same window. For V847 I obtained 26.1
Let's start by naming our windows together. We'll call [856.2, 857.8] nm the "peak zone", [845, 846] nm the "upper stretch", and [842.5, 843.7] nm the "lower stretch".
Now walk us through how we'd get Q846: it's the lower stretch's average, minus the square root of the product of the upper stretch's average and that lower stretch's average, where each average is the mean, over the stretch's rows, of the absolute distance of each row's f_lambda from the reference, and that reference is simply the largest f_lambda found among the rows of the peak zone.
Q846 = -0.42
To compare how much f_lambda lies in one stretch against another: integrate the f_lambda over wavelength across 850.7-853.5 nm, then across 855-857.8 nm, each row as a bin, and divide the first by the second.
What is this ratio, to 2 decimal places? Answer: 0.97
